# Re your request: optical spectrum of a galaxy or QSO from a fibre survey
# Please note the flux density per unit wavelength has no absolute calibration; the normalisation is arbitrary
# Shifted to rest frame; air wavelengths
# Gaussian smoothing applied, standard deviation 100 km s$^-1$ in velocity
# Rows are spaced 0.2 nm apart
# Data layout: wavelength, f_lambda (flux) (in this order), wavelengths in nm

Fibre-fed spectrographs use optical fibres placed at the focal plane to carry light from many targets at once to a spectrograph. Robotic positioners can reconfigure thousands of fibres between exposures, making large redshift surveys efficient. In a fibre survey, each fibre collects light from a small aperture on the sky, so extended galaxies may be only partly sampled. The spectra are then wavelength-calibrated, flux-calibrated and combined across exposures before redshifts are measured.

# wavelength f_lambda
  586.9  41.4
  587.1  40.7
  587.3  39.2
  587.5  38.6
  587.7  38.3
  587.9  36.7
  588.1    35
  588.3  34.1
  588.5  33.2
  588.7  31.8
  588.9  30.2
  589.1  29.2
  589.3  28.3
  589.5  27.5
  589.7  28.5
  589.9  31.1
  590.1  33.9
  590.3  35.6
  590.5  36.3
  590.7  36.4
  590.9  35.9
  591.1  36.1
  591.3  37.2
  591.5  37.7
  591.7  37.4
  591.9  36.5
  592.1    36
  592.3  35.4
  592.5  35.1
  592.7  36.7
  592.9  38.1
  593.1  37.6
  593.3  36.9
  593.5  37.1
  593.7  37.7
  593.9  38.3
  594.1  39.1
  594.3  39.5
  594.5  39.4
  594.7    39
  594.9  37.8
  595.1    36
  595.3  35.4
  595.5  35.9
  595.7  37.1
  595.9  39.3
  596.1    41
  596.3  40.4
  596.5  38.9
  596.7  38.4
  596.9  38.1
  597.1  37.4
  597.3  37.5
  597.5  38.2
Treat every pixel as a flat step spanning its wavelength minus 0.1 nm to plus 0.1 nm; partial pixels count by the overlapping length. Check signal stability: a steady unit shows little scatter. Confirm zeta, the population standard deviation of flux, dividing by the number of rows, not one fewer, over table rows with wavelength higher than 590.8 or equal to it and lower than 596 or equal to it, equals 1.30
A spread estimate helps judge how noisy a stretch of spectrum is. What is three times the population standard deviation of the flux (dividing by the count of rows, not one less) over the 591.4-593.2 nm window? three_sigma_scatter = 3.0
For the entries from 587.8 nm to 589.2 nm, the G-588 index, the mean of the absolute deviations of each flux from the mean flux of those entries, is 2.1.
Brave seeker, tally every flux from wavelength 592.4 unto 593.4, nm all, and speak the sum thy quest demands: 184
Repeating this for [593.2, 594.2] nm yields 189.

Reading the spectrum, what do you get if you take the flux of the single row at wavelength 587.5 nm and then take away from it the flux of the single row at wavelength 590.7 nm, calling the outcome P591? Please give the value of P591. 2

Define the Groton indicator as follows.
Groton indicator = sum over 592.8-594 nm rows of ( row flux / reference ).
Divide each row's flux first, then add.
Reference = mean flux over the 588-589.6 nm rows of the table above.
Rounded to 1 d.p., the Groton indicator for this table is 7.2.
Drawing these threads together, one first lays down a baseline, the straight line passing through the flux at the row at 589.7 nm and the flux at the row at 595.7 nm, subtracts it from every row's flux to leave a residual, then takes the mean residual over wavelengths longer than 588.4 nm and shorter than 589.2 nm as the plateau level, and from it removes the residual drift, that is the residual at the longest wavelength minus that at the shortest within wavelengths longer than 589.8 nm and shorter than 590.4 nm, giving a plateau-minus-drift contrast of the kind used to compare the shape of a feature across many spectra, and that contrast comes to 0.0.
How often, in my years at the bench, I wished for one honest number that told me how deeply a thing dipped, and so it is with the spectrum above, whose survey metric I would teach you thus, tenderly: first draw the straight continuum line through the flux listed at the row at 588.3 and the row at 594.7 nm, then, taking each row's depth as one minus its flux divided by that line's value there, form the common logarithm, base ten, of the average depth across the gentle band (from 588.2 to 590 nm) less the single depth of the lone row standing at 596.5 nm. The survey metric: -1.07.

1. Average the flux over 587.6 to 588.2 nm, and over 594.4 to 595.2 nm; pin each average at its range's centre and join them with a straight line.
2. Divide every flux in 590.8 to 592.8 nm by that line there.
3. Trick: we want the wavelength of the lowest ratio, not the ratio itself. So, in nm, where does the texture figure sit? 592.5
